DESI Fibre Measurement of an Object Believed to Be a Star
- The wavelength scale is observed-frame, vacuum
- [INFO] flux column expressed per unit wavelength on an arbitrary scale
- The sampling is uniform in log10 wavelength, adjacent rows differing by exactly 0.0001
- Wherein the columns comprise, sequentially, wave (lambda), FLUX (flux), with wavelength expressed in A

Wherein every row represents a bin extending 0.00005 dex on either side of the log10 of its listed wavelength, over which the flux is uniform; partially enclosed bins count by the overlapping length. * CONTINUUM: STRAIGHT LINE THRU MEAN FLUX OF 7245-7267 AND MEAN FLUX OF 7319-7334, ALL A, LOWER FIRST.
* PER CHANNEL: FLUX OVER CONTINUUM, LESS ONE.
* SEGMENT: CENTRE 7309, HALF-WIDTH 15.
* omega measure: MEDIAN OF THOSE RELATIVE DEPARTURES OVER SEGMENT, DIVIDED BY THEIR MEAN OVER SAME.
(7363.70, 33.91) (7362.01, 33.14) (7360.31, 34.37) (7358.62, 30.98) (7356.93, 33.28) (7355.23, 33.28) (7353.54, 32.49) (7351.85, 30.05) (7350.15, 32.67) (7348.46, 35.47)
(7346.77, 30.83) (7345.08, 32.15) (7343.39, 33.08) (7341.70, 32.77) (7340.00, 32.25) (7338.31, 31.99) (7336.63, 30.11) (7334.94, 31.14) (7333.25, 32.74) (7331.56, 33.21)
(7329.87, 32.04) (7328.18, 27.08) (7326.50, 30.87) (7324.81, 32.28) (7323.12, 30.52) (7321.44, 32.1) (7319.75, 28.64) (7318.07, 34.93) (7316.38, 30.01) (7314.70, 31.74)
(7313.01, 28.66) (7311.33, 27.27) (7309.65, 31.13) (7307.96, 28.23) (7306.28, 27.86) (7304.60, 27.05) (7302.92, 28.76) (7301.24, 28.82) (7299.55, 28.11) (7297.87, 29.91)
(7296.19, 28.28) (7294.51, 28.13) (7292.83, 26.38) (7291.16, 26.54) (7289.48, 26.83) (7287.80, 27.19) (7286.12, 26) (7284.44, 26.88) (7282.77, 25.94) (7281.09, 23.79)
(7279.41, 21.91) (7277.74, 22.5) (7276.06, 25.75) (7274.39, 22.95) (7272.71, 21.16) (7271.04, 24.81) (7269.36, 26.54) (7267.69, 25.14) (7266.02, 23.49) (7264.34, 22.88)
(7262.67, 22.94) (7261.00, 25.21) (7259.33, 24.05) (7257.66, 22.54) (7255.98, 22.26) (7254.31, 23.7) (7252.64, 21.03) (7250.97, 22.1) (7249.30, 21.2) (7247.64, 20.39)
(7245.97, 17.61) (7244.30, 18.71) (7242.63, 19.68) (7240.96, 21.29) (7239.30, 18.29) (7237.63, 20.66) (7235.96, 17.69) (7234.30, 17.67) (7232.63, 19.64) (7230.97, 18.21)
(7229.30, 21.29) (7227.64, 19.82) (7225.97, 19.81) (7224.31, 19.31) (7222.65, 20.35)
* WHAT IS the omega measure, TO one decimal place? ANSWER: 0.9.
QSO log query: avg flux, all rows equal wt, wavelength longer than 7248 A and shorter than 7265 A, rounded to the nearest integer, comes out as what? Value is 23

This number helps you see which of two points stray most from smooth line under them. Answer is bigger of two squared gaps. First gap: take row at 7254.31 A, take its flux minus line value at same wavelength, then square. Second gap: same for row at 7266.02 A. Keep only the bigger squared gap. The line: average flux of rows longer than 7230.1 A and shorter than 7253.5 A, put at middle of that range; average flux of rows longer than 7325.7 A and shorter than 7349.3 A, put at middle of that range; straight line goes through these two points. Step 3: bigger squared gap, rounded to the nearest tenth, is 6.3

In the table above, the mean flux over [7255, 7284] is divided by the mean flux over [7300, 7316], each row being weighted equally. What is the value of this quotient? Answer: 0.82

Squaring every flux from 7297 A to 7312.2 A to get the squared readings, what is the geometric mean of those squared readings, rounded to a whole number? 815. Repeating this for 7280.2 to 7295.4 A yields 696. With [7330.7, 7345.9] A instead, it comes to 1033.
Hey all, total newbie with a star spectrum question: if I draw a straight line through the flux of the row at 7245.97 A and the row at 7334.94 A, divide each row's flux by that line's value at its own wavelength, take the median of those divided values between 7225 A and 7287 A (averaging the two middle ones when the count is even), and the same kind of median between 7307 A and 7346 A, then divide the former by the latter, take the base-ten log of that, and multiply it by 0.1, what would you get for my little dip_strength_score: 0.0046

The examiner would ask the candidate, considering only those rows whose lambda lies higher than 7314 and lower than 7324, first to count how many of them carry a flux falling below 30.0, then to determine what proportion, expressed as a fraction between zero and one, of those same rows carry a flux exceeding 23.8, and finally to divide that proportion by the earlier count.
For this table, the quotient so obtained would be 1.0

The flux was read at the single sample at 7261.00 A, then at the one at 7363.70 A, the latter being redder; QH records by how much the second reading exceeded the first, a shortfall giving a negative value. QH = 9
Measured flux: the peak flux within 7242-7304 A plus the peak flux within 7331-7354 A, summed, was 65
